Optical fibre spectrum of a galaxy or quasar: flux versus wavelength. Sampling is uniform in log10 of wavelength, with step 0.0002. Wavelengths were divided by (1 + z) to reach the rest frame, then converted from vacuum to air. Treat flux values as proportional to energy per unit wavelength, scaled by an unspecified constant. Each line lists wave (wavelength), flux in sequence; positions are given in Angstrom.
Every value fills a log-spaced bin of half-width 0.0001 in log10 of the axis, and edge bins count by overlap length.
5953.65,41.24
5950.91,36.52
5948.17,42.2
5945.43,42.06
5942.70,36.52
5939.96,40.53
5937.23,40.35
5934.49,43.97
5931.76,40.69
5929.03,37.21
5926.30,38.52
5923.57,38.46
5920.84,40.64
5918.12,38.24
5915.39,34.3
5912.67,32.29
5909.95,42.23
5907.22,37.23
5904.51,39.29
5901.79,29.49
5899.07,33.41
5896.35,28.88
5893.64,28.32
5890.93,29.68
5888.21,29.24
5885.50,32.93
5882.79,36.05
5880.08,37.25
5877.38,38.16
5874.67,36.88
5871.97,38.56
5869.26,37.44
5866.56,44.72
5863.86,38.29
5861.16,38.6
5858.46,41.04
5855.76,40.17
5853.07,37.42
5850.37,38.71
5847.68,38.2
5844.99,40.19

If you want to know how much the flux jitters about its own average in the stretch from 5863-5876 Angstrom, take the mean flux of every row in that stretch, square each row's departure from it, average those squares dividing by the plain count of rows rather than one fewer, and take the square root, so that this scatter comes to 2.8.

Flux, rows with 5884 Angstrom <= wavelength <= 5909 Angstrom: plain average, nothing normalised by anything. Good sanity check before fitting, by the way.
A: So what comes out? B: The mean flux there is 32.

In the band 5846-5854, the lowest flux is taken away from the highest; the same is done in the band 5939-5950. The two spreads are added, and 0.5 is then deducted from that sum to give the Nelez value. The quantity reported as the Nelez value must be 6.5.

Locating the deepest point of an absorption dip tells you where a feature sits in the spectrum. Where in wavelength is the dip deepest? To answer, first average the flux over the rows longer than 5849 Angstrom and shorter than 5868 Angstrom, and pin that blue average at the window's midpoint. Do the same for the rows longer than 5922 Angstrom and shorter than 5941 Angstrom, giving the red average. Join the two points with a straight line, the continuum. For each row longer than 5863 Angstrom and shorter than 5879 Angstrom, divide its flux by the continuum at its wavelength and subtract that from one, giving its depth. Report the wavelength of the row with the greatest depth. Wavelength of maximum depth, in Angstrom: 5874.67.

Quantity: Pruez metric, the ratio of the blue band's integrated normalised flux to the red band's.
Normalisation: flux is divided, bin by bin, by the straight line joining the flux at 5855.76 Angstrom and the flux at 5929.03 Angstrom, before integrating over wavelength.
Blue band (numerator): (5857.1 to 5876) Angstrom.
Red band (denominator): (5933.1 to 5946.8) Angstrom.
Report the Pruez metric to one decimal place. 1.2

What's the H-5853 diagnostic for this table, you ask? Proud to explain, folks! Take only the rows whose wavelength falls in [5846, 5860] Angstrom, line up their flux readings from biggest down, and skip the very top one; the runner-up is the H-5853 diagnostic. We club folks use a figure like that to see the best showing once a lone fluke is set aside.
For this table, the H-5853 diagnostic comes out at 40.17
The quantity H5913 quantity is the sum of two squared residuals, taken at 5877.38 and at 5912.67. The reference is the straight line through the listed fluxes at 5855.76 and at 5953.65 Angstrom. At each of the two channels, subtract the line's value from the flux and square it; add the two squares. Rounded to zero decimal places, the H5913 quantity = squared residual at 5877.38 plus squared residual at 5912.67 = 77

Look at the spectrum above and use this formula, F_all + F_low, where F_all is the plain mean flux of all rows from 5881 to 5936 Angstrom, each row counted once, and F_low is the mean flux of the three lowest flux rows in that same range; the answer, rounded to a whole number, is 64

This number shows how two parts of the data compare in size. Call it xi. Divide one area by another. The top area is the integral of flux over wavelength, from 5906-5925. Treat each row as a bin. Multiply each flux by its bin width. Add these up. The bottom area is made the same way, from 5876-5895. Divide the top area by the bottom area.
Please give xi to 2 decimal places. 1.14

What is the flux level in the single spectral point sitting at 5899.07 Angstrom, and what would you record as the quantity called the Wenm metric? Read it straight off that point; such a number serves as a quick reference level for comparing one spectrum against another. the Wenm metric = 33.41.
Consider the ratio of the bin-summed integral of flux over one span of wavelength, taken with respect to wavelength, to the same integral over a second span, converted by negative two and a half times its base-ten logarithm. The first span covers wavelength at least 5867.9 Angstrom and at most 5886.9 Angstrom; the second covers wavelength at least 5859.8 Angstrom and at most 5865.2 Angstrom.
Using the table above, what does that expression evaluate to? -1.3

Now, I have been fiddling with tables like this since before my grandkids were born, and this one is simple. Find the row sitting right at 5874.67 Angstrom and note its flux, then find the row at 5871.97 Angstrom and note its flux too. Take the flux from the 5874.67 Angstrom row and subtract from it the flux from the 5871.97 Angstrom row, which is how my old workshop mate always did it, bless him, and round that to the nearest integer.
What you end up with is -2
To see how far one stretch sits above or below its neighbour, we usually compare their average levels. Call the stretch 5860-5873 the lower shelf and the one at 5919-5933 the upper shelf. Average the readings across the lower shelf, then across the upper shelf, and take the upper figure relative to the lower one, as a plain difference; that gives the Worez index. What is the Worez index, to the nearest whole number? 0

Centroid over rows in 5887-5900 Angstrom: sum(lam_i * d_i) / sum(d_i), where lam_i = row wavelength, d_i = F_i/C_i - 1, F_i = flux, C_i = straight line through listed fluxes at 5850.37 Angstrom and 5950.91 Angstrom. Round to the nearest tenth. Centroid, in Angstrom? 5893.1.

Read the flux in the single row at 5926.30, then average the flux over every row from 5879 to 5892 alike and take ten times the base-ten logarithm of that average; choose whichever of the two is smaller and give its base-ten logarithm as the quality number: 1.18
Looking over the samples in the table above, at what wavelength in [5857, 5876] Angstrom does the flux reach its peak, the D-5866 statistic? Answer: 5866.56 Angstrom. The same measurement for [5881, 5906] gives 5904.51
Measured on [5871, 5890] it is 5871.97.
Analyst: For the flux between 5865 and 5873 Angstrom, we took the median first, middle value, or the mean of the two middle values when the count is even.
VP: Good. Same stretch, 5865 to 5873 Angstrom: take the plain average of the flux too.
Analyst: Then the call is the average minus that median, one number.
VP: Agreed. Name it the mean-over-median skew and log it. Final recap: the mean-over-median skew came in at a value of 1.7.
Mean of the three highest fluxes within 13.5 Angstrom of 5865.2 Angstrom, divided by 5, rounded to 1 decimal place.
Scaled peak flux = 8.4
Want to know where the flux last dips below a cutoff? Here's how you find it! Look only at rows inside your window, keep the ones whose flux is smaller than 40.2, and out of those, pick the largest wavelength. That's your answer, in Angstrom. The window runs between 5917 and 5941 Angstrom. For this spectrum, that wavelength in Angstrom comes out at 5929.03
